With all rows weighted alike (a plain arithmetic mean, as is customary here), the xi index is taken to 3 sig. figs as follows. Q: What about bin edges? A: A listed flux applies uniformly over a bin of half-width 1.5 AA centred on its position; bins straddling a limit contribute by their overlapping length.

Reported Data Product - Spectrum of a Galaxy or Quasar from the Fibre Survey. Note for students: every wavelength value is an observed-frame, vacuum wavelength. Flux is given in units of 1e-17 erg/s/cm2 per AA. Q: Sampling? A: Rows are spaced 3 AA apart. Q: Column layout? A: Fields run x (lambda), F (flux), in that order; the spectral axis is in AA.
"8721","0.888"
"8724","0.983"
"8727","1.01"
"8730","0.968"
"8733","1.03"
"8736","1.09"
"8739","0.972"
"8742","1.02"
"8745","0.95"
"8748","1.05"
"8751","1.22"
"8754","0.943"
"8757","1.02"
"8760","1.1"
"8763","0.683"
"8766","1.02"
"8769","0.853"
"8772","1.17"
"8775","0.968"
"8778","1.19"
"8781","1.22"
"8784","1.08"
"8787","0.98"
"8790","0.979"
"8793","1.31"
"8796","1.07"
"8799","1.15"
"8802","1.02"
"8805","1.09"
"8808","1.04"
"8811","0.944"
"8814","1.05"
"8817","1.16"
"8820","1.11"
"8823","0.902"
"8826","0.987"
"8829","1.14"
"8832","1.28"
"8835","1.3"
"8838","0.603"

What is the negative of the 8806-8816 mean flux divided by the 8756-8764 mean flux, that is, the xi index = -1.08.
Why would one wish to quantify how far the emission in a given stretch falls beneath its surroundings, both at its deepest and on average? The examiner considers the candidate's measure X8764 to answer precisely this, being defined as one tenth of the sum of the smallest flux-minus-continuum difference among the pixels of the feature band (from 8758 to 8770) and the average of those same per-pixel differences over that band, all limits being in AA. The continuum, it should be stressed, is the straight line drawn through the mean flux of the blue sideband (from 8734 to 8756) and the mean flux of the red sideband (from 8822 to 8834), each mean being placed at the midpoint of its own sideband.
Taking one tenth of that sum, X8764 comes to -0.049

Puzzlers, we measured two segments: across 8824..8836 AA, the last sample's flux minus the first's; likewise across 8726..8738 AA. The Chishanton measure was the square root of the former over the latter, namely 2.0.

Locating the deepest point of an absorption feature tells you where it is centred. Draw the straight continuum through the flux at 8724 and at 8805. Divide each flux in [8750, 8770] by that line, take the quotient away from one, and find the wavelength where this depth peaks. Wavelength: 8763 AA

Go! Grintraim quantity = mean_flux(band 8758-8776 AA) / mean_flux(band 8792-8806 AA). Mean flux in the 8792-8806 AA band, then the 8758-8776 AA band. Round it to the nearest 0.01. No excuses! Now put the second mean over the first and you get 0.86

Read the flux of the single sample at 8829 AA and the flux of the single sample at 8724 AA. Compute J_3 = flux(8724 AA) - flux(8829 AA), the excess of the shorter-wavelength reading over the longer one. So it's -0.16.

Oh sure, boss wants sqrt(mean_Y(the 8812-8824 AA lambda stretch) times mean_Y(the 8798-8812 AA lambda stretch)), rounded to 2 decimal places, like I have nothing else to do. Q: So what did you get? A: 1.05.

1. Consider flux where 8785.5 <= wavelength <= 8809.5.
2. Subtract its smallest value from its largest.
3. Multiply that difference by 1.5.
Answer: 0.5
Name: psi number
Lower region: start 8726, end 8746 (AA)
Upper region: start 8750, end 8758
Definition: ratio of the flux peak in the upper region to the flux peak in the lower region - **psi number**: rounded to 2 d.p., 1.12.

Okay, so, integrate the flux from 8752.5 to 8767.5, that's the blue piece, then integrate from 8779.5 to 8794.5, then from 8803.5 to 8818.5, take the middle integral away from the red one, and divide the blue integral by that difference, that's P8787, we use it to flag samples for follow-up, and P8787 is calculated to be -17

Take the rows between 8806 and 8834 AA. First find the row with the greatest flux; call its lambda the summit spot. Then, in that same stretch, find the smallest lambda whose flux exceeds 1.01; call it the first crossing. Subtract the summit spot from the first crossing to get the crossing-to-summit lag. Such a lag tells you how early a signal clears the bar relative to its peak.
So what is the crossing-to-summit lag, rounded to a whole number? -24 AA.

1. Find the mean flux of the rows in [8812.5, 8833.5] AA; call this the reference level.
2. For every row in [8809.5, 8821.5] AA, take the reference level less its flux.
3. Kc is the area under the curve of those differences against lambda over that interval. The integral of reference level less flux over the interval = 0.29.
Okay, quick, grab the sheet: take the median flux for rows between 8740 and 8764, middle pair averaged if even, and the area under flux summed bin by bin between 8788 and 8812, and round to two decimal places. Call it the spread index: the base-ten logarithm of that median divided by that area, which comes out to -1.40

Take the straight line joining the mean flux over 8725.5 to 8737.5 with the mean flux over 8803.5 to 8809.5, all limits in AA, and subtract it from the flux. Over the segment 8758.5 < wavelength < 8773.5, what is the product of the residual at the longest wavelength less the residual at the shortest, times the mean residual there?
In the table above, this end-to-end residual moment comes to -0.0050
